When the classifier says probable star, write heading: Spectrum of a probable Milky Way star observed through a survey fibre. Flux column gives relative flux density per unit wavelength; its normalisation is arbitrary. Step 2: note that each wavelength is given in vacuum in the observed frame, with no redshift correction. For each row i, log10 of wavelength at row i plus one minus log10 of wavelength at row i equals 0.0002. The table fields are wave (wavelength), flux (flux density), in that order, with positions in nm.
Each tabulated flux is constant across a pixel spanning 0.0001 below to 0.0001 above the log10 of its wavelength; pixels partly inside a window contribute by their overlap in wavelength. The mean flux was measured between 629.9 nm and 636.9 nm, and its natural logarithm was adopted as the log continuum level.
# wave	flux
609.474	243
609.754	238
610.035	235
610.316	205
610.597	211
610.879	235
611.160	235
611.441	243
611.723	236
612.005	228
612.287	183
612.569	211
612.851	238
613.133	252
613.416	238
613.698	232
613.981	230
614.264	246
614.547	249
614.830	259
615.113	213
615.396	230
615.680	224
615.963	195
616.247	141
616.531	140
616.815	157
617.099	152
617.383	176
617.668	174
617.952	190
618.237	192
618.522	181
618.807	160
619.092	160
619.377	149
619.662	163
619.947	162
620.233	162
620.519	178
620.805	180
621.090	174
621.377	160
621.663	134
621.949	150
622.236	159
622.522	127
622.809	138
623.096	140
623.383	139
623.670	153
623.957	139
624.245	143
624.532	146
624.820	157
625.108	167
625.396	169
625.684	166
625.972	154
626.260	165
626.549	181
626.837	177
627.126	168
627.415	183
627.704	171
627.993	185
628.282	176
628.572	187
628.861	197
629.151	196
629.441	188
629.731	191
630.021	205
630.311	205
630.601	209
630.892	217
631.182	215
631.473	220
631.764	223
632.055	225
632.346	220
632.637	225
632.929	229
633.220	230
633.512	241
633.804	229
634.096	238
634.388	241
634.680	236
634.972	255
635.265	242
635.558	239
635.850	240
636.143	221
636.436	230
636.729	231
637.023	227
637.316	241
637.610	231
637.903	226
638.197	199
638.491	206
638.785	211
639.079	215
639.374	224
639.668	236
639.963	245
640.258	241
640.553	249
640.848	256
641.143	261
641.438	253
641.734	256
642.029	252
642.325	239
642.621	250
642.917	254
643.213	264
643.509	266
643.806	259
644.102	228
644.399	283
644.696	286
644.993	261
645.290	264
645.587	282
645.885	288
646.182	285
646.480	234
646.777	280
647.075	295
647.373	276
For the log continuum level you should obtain 5.43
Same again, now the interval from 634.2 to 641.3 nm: 5.45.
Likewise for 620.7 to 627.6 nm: 5.06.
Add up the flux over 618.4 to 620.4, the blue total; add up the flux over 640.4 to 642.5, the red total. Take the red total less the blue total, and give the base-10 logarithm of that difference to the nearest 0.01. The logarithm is 2.80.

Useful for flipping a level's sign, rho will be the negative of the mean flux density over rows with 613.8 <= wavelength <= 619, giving -195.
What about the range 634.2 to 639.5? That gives -229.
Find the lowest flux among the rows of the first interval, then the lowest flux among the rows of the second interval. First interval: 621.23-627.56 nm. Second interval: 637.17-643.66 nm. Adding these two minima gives 326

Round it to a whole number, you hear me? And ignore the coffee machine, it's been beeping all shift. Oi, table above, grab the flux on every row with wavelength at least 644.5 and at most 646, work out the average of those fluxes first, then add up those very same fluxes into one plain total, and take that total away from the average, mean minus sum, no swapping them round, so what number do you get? -1105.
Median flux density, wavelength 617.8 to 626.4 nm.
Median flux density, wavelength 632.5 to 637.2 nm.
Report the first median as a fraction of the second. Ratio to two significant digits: 0.69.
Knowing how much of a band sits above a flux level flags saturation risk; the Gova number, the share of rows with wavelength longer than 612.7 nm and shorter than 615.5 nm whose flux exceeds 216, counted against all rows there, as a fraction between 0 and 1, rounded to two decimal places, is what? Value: 0.90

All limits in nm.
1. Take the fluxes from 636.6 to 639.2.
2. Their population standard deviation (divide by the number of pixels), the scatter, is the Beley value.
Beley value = 13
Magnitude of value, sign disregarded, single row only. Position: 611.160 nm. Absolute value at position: 235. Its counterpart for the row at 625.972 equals 154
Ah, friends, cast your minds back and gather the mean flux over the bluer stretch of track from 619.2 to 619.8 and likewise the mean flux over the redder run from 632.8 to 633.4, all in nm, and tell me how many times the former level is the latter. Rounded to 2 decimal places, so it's 0.68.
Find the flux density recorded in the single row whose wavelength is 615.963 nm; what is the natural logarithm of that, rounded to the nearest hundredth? 5.27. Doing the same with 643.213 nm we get 5.58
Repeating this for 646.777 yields 5.63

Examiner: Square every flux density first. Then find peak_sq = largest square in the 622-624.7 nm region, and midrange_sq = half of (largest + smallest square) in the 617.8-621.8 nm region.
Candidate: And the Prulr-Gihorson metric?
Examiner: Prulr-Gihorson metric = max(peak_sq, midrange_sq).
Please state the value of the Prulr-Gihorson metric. 27410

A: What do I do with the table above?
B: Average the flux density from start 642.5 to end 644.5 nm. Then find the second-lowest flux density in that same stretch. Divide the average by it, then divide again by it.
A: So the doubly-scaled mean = 0.0041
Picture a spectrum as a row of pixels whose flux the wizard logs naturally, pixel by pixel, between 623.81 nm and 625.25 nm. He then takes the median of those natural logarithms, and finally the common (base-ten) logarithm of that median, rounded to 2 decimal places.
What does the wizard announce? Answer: 0.70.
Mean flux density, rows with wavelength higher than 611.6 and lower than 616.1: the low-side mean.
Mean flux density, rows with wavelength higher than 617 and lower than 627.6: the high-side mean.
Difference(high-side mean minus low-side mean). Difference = -68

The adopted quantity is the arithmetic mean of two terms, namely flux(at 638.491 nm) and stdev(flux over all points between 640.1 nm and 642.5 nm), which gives 107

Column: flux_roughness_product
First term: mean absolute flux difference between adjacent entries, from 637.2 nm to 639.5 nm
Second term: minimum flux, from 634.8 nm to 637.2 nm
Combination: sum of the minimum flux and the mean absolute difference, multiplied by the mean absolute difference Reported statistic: 2207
